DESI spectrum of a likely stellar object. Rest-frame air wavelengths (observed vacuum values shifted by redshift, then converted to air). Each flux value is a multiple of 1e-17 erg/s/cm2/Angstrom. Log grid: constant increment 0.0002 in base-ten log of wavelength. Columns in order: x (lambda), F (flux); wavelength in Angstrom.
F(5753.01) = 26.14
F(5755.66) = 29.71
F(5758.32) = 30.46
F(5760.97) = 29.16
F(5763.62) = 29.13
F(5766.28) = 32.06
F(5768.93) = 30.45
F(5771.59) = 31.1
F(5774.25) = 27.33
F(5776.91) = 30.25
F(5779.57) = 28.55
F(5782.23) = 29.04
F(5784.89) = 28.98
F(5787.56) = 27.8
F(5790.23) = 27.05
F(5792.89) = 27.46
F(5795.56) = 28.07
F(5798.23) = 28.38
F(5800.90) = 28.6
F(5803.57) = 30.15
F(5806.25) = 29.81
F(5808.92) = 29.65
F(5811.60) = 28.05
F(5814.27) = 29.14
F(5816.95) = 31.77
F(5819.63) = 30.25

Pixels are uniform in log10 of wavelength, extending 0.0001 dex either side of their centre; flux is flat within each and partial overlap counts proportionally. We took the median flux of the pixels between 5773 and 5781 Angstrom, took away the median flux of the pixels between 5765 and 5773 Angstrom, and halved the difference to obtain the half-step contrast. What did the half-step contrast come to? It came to -1.3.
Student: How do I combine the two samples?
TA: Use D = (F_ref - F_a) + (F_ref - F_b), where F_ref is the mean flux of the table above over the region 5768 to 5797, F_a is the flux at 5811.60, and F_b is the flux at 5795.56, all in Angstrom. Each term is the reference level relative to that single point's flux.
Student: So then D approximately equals 1.3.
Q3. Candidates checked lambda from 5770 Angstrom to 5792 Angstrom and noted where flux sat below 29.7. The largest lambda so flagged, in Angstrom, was 5790.23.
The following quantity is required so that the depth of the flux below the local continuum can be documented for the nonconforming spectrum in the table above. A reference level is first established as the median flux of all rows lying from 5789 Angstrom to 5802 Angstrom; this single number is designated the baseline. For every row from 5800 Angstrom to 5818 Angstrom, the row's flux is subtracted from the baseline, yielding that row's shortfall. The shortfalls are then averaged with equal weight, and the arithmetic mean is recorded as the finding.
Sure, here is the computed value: -1.5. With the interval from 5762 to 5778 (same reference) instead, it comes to -2.0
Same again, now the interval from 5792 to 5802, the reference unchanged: -0.1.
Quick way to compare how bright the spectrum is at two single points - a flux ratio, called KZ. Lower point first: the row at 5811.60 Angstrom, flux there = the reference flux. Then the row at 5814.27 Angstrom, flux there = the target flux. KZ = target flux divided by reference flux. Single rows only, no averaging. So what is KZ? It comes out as 1.04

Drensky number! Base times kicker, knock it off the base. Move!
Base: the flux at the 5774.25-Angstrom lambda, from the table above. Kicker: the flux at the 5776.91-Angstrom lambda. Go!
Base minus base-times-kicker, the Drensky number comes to -799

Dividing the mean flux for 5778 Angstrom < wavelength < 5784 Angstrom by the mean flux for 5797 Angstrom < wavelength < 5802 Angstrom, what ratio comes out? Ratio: 1.01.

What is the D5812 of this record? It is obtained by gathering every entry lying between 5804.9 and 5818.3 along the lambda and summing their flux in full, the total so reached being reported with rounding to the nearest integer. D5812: 148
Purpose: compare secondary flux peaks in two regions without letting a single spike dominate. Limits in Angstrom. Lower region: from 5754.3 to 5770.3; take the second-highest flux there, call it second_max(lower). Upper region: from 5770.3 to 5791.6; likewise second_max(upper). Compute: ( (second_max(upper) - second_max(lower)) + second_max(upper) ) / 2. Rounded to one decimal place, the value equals 15.0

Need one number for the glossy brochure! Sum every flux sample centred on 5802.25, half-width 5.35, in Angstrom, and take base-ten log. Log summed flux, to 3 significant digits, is 2.07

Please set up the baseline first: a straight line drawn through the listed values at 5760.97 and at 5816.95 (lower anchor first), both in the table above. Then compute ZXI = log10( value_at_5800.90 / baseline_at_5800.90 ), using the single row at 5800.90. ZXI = -0.04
